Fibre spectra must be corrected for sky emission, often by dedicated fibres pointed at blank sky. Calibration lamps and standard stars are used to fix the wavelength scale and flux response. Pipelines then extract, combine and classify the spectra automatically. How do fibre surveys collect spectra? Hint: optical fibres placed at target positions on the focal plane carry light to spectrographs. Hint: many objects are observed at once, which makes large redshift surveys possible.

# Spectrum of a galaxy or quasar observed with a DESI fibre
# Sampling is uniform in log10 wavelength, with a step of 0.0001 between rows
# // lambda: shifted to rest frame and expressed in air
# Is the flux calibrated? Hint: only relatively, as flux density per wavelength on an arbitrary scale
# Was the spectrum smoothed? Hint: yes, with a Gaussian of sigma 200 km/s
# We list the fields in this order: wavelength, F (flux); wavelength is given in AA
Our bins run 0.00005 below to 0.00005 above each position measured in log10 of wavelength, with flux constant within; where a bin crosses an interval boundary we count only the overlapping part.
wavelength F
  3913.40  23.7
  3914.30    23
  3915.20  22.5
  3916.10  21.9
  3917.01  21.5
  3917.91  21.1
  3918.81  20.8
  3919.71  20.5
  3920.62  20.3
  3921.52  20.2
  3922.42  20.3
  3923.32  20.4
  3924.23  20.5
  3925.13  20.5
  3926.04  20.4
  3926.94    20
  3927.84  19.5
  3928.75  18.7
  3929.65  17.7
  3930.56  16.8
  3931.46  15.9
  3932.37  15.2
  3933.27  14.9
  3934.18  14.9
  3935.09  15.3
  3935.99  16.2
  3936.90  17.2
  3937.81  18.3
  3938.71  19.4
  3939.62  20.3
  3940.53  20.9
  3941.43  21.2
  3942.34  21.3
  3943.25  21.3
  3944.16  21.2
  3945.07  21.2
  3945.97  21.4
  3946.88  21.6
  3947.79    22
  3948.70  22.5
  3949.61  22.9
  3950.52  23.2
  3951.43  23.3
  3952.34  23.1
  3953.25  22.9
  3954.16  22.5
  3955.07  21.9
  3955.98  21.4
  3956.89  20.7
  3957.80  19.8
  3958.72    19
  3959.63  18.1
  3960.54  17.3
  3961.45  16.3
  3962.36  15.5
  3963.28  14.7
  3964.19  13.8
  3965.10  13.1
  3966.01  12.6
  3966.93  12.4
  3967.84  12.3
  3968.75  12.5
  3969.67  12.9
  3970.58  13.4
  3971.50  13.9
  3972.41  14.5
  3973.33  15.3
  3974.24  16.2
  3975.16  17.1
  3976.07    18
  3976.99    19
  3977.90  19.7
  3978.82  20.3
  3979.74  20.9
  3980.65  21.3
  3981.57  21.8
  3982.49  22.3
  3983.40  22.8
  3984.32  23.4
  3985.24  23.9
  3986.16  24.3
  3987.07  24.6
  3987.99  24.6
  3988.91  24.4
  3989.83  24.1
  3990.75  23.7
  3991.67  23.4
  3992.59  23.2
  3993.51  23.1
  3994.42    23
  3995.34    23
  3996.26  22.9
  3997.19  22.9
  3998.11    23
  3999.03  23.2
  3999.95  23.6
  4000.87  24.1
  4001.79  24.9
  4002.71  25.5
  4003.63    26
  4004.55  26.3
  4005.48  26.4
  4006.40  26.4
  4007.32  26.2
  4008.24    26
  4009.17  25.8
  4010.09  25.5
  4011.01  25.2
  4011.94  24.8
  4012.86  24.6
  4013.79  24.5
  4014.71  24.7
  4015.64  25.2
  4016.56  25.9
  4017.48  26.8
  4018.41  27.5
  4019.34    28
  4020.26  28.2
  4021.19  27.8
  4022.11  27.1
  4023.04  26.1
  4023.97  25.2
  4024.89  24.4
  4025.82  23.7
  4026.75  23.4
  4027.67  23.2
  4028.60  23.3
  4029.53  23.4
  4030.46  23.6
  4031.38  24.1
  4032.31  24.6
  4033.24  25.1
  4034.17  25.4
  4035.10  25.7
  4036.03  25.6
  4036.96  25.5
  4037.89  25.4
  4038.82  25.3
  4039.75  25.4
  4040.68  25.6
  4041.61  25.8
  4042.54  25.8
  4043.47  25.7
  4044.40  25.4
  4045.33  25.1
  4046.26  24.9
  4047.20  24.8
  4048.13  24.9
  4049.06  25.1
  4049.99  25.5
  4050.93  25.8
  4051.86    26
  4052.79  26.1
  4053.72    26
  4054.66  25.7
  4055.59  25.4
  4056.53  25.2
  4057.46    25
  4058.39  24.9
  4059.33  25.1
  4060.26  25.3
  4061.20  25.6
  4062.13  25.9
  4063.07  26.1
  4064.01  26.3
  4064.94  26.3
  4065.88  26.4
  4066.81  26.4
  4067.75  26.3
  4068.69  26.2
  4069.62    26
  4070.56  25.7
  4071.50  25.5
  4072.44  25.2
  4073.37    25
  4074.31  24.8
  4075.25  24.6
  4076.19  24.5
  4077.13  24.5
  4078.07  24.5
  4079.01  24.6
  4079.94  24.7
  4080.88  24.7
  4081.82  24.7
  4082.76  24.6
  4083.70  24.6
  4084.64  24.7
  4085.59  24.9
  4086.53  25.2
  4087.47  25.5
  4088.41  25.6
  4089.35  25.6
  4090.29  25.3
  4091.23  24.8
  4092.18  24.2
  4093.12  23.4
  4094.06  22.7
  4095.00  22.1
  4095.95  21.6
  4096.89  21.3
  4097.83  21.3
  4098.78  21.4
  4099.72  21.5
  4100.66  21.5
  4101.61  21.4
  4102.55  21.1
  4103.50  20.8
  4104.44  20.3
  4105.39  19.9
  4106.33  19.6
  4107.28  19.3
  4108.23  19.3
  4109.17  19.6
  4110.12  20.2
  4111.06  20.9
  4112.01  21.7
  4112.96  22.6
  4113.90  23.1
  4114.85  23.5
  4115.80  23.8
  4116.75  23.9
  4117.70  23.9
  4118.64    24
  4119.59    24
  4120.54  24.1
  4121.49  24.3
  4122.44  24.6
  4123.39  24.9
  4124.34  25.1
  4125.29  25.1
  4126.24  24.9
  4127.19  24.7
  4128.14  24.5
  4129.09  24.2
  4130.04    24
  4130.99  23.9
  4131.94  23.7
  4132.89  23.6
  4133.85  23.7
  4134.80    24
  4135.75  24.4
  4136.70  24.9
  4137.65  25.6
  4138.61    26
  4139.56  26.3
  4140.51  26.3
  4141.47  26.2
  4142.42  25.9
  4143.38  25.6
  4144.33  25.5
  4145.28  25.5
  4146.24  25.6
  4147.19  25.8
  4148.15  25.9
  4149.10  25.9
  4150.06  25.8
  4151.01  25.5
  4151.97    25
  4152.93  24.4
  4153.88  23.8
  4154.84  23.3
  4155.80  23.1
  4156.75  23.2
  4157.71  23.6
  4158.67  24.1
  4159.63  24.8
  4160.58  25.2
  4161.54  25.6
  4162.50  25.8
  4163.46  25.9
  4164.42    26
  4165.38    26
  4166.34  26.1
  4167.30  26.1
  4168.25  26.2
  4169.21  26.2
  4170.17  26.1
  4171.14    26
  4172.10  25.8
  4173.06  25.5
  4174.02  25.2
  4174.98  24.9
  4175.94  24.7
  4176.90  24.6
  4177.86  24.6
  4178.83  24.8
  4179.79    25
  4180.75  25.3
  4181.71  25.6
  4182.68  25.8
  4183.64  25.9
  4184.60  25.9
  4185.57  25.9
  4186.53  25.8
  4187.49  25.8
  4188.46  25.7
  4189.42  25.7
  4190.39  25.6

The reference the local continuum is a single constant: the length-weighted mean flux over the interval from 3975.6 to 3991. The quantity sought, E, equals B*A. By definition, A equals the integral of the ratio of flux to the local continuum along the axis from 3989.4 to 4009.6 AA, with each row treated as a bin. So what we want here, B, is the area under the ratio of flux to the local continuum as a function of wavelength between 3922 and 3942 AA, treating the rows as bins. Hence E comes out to 365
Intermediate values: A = 22.1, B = 16.5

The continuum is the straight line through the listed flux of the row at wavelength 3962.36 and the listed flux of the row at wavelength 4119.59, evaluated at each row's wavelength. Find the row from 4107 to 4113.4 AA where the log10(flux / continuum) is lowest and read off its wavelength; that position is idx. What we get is 4108.23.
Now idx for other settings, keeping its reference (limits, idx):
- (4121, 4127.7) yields 4121.49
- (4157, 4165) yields 4157.71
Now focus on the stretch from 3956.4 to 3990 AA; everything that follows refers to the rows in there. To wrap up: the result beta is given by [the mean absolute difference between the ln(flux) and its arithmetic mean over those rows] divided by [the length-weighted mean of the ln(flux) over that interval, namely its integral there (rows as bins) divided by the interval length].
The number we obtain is 0.071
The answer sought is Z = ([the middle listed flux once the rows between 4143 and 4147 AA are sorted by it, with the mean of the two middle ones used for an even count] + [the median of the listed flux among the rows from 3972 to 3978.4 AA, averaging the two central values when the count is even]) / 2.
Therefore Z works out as 21.3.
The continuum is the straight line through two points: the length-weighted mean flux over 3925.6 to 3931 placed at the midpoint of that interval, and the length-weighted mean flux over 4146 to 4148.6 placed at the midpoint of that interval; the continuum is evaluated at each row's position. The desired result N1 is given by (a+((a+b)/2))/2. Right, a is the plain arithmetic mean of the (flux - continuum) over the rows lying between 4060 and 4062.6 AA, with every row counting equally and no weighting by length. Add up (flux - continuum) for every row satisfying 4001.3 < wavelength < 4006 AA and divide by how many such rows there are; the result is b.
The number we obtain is 3.1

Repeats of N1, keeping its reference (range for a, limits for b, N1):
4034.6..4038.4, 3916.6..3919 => 3.1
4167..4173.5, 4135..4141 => -0.4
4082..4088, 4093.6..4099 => 0.2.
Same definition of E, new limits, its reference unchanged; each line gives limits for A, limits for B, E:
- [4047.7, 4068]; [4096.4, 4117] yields 460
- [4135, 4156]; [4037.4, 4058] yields 561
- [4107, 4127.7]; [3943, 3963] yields 401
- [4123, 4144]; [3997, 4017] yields 528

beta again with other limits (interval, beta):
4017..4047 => 0.012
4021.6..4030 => 0.014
